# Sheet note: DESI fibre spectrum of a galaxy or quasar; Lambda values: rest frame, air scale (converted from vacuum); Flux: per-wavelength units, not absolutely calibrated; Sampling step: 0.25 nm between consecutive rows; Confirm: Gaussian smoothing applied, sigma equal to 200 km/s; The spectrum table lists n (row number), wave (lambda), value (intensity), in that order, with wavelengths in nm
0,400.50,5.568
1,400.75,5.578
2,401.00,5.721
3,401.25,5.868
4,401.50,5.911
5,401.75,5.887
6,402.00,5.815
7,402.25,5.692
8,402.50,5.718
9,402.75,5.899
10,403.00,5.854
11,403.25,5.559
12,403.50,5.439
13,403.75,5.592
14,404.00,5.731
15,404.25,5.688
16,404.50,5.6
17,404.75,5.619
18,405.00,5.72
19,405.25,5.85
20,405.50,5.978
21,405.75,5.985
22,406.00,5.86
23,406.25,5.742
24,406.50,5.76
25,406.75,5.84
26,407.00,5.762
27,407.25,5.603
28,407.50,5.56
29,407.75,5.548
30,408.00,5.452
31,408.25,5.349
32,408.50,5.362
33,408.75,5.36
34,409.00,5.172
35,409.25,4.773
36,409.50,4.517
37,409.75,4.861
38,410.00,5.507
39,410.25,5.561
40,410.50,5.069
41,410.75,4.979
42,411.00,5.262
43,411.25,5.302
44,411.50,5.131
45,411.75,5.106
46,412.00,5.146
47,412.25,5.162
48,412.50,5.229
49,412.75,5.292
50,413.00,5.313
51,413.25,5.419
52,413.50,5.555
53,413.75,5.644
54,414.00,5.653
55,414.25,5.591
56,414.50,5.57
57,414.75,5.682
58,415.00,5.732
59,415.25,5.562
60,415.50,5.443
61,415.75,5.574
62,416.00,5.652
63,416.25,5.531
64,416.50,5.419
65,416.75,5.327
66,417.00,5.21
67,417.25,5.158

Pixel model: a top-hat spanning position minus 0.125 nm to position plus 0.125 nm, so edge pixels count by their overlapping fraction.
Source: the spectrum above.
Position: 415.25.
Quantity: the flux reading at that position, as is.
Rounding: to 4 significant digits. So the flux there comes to 5.562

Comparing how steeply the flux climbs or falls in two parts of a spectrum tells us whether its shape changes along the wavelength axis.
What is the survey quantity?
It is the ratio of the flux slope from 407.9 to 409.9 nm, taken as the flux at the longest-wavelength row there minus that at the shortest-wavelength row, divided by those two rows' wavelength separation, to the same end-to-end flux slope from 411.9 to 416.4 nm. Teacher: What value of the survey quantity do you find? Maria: -3.7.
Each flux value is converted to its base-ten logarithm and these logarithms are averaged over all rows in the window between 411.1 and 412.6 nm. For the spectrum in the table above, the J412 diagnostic 0.714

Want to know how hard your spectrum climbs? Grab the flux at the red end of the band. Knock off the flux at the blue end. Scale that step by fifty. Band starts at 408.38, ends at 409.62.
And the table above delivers -42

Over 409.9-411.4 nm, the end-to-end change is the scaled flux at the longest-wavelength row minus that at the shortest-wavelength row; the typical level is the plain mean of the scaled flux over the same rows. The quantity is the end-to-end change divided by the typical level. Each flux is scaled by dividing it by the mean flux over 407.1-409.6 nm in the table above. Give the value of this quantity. -0.04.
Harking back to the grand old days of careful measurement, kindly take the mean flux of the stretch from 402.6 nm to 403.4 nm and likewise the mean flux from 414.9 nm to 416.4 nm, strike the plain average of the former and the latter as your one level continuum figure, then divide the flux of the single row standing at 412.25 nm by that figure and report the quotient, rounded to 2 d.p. 0.91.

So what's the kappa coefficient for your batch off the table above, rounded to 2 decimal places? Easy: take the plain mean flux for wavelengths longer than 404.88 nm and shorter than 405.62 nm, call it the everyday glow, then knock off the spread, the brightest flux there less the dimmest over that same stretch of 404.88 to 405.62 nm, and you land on 5.59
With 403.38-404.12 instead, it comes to 5.30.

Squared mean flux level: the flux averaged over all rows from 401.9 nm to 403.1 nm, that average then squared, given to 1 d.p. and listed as 33.6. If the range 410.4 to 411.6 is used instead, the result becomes 26.5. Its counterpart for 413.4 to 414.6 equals 31.4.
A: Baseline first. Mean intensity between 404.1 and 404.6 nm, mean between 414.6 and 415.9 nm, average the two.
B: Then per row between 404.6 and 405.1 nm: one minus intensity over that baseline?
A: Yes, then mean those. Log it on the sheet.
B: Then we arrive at -0.01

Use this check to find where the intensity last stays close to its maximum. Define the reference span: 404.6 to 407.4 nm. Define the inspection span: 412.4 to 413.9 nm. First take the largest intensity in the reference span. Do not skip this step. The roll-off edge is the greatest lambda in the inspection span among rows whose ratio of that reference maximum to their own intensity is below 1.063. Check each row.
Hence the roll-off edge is 413.75 nm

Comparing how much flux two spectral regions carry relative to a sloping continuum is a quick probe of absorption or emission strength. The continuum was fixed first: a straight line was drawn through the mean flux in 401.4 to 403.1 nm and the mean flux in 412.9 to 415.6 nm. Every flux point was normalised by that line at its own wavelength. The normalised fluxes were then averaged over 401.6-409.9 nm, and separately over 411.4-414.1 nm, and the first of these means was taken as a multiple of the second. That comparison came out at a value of 1.02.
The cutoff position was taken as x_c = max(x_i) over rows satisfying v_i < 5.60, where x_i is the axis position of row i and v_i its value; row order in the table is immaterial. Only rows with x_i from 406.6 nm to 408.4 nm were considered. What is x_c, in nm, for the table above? 408.25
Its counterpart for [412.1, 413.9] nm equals 413.50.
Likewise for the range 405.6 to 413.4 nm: 413.25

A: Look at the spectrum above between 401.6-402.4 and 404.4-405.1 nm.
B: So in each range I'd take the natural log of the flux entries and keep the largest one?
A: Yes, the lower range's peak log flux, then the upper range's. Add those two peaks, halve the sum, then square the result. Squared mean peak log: 3.09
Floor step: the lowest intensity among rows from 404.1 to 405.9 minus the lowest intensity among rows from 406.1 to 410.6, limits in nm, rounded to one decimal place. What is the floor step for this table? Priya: 1.1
